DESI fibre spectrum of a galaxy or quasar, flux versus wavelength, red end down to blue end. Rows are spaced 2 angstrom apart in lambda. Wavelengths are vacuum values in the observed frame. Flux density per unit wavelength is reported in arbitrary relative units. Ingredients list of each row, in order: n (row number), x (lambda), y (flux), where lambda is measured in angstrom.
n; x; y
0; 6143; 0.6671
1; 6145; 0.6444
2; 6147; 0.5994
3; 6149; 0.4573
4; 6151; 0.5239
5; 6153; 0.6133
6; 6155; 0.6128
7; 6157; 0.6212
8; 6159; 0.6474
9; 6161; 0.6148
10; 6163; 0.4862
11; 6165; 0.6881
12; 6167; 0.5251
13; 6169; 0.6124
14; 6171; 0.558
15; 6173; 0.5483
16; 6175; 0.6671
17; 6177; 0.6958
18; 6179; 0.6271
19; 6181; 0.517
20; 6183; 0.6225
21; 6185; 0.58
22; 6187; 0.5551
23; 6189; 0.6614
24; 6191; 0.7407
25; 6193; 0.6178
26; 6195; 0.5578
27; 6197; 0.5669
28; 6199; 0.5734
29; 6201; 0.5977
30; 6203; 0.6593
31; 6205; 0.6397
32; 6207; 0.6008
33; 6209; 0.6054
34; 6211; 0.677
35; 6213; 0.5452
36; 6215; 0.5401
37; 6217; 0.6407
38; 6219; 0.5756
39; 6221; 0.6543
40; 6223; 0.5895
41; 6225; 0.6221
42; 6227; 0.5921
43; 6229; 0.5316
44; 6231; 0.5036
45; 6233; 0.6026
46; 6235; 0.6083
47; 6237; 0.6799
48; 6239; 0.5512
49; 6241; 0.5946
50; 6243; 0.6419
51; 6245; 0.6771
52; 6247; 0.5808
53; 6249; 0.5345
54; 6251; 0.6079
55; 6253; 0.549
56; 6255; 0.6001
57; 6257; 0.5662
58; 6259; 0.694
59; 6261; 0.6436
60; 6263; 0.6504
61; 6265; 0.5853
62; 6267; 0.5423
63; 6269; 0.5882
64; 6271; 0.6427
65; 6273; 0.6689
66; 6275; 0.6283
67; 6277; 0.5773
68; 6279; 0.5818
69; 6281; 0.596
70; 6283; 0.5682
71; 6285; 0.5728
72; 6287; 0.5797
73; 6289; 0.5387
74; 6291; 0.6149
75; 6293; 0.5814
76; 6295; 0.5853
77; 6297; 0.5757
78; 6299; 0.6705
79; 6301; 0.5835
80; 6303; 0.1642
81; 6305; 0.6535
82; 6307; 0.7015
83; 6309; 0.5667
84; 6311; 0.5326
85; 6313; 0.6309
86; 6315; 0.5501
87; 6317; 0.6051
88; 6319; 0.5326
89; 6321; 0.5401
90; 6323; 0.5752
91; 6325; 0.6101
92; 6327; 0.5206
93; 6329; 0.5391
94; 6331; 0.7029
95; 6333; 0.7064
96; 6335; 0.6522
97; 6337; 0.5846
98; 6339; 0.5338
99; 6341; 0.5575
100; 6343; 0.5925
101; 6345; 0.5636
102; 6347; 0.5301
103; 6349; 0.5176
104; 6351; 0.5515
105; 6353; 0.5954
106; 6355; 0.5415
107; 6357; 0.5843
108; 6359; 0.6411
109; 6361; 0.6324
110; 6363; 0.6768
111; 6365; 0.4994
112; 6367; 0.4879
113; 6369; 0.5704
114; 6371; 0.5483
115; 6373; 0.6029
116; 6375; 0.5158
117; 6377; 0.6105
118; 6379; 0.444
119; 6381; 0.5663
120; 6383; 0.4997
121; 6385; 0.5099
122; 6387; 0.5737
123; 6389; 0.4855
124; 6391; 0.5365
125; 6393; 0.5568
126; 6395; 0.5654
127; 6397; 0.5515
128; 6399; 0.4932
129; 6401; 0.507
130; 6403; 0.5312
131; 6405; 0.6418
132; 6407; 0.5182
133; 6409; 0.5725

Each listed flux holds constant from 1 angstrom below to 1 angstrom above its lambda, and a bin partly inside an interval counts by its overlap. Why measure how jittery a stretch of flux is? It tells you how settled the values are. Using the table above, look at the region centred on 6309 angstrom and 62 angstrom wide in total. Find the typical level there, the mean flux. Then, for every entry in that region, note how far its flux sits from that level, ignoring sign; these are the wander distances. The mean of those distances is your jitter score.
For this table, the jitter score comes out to 0.051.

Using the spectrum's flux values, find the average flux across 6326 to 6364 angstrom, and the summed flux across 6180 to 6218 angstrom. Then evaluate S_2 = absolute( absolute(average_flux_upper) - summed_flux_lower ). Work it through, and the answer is 10.91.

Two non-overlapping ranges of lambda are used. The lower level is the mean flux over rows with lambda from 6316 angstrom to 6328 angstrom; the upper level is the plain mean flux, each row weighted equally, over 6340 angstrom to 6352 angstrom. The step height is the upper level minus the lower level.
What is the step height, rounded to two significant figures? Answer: -0.012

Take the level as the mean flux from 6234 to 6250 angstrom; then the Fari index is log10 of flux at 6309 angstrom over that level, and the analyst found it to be -0.031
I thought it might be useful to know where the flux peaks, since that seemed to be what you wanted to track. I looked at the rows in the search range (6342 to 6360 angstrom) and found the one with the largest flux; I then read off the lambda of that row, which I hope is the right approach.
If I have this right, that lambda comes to 6359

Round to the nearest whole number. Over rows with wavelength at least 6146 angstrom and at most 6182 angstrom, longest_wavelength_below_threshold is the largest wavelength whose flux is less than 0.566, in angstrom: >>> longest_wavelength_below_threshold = 6181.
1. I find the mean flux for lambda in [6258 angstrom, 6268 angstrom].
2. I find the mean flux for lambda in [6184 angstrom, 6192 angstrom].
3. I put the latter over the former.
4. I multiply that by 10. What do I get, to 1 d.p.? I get 10.2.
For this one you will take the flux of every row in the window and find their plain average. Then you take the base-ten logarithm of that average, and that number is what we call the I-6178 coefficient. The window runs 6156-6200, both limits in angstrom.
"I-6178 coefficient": -0.219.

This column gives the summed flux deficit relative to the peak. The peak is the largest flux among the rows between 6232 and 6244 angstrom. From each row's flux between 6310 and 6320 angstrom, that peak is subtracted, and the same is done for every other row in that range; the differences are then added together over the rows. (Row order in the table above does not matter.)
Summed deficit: -0.55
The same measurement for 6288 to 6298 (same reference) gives -0.50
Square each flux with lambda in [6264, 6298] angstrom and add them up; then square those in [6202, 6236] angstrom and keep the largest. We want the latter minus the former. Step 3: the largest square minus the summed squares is -5.47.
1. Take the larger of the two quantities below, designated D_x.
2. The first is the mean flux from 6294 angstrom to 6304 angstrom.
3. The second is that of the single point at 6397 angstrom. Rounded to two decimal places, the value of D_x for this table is 0.55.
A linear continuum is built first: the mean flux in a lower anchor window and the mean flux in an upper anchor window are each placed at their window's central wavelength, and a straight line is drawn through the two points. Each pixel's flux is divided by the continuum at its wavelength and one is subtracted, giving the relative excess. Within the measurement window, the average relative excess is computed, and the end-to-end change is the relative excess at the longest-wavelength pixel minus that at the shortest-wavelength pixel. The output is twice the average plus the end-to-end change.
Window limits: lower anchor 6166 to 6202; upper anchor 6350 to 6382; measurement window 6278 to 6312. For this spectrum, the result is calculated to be -0.11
